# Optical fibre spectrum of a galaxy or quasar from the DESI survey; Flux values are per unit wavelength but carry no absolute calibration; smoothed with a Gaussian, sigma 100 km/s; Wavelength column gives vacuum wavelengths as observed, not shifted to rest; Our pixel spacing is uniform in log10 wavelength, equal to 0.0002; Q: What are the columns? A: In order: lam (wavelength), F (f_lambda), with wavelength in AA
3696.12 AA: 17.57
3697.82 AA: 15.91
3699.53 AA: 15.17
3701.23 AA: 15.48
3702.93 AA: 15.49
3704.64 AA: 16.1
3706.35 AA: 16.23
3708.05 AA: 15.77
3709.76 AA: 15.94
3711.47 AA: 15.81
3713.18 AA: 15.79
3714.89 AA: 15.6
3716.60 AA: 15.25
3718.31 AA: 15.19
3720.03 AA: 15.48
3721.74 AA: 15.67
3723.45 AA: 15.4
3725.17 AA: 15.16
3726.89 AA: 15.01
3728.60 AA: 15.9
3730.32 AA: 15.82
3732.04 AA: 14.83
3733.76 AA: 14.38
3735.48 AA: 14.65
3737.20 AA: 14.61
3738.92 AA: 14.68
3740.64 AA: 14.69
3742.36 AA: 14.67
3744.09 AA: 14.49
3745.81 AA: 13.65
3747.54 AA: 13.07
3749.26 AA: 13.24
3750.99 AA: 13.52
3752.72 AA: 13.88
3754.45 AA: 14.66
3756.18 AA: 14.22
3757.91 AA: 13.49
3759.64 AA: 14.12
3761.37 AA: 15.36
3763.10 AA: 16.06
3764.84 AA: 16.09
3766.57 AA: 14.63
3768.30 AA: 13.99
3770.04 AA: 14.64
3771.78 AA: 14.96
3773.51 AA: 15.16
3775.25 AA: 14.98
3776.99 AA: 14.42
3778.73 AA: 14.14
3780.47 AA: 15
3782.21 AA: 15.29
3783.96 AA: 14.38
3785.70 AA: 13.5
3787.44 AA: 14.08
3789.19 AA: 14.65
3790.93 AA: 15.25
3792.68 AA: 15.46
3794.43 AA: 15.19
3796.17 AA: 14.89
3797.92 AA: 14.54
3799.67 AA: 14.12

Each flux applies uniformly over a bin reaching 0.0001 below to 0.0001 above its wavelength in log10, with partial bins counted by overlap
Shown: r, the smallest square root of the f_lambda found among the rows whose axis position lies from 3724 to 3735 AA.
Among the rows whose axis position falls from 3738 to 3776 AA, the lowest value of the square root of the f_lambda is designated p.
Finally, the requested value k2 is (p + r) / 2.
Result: 3.70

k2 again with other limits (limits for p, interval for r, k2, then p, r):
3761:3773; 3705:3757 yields 3.68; 3.74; 3.62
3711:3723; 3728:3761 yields 3.76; 3.90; 3.62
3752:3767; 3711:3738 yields 3.73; 3.67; 3.79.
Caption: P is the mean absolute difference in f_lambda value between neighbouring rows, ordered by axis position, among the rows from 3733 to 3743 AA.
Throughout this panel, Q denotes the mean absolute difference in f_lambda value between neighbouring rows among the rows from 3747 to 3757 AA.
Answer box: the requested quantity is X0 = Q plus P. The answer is 0.5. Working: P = 0.1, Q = 0.41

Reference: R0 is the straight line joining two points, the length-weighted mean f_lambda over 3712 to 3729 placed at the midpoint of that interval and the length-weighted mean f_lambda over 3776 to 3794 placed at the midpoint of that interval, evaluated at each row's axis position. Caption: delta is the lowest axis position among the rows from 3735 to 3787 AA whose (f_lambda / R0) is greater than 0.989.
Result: 3761.37 AA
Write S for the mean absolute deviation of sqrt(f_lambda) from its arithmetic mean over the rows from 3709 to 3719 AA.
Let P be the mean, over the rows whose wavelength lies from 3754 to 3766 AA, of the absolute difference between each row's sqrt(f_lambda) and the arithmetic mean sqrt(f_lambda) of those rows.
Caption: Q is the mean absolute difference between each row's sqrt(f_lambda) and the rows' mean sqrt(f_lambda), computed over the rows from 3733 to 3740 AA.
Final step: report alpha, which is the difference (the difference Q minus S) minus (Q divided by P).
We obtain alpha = -0.1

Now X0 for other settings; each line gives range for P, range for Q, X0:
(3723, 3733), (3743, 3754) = 0.9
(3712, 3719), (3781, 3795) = 0.8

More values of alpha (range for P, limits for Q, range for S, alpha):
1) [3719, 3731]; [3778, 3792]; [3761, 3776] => -2.0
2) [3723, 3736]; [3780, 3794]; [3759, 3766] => -1.3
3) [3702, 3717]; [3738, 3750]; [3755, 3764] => -3.1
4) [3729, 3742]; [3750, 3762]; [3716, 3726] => -1.7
